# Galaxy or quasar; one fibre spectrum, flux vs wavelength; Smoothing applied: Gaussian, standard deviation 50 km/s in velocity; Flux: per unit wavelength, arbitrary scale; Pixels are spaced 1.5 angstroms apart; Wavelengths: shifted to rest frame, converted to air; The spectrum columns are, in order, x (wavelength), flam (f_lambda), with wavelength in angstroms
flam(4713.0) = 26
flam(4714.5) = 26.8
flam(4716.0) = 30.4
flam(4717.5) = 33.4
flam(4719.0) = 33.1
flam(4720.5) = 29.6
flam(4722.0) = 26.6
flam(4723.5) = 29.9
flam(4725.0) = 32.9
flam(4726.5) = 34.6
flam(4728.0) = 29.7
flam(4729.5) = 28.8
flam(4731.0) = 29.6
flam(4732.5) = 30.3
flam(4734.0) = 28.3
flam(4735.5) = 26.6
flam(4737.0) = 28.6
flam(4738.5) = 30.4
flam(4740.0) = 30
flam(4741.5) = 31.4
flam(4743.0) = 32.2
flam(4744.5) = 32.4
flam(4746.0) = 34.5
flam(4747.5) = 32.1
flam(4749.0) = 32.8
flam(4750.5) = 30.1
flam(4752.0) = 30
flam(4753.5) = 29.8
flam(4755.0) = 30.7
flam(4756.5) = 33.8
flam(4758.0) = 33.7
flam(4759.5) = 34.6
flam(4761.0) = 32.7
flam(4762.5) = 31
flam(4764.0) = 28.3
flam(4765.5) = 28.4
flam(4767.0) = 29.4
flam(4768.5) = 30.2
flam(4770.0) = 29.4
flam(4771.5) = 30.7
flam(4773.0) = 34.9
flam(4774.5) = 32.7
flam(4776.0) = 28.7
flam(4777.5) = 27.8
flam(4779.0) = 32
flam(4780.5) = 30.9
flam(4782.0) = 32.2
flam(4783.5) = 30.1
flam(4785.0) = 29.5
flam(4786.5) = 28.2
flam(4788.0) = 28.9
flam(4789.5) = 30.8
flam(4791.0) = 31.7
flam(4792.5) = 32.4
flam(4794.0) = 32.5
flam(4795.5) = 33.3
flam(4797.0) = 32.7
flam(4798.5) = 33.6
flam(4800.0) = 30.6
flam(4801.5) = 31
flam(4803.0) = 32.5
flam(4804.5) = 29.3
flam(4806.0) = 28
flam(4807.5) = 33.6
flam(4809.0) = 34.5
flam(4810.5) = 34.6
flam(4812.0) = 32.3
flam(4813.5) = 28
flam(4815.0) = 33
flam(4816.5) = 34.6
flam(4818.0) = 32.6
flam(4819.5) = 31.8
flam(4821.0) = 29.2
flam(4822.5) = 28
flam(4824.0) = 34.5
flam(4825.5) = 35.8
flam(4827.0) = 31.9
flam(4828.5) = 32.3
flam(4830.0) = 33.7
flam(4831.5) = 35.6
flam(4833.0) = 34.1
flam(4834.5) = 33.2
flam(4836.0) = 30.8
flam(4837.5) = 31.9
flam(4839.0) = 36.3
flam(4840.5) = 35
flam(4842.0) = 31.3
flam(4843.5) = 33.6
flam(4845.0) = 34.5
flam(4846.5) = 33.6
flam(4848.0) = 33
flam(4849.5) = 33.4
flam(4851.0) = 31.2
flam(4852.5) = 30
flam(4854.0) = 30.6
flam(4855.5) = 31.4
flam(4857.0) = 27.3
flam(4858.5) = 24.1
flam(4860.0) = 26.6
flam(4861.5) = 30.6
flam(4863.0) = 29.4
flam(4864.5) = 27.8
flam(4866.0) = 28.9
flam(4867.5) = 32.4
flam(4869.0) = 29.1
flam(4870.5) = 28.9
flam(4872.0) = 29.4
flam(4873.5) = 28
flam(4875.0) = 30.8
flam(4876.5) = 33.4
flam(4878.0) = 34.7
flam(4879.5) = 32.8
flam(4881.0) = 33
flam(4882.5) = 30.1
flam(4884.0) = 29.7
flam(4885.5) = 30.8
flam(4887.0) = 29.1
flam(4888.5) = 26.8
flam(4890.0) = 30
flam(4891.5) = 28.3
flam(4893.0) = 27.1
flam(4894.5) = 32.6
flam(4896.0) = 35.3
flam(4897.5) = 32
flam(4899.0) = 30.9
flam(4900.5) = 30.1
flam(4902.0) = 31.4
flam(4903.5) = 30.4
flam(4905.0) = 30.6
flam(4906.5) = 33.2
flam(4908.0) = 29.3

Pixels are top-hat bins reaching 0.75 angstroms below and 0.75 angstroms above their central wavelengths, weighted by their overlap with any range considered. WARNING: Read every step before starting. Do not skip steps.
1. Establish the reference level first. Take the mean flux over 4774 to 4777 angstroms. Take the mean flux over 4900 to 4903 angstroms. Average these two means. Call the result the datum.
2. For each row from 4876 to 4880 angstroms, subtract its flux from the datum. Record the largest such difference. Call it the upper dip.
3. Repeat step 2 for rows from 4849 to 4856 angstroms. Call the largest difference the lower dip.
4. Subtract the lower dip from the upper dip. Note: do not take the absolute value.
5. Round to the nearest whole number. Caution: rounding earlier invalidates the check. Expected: -3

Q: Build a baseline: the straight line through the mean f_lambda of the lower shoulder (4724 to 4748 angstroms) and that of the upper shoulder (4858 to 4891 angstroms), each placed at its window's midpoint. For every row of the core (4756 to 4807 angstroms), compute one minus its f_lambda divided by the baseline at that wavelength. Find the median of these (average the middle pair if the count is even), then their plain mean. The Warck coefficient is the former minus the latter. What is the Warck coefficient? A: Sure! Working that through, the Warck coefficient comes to 0.006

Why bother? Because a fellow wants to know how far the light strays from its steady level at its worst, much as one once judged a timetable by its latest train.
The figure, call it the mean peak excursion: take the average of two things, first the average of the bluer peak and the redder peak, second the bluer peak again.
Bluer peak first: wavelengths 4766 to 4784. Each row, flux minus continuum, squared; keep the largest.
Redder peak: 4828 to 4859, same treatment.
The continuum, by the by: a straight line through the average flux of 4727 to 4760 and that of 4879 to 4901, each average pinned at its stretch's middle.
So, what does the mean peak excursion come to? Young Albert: 23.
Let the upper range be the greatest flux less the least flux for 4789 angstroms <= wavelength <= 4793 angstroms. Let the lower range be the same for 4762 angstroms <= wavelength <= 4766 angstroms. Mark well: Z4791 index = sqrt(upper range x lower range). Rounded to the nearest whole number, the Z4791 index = 2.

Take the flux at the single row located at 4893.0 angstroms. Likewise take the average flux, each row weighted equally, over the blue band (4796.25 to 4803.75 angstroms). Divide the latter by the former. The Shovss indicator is 1.18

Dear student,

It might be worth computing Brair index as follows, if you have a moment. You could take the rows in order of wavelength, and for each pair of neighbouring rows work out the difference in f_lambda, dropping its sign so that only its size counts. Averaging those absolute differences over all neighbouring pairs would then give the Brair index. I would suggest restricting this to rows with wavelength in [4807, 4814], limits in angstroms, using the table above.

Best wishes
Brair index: 1.9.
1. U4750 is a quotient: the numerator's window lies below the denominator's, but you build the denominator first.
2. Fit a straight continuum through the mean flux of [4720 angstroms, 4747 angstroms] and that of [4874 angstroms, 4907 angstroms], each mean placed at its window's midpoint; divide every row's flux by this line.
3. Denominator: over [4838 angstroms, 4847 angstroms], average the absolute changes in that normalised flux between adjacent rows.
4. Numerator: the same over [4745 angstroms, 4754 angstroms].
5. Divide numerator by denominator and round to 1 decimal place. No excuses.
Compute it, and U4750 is 0.7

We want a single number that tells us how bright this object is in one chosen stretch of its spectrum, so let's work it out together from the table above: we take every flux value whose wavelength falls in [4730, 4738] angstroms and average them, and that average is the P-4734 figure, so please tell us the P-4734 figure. 28.7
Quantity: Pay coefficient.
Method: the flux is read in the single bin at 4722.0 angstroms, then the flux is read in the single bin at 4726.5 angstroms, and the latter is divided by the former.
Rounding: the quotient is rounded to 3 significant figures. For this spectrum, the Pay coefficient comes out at 1.30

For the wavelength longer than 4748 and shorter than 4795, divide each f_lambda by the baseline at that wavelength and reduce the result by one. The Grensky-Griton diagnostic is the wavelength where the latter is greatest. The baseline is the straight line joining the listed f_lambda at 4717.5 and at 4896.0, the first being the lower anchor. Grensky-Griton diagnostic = 4773.0 angstroms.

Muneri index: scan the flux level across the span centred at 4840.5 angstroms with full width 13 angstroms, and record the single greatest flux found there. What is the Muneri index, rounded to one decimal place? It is 36.3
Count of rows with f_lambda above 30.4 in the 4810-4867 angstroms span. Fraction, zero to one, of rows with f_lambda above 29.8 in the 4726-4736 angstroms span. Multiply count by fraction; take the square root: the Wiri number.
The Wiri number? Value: 2.8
